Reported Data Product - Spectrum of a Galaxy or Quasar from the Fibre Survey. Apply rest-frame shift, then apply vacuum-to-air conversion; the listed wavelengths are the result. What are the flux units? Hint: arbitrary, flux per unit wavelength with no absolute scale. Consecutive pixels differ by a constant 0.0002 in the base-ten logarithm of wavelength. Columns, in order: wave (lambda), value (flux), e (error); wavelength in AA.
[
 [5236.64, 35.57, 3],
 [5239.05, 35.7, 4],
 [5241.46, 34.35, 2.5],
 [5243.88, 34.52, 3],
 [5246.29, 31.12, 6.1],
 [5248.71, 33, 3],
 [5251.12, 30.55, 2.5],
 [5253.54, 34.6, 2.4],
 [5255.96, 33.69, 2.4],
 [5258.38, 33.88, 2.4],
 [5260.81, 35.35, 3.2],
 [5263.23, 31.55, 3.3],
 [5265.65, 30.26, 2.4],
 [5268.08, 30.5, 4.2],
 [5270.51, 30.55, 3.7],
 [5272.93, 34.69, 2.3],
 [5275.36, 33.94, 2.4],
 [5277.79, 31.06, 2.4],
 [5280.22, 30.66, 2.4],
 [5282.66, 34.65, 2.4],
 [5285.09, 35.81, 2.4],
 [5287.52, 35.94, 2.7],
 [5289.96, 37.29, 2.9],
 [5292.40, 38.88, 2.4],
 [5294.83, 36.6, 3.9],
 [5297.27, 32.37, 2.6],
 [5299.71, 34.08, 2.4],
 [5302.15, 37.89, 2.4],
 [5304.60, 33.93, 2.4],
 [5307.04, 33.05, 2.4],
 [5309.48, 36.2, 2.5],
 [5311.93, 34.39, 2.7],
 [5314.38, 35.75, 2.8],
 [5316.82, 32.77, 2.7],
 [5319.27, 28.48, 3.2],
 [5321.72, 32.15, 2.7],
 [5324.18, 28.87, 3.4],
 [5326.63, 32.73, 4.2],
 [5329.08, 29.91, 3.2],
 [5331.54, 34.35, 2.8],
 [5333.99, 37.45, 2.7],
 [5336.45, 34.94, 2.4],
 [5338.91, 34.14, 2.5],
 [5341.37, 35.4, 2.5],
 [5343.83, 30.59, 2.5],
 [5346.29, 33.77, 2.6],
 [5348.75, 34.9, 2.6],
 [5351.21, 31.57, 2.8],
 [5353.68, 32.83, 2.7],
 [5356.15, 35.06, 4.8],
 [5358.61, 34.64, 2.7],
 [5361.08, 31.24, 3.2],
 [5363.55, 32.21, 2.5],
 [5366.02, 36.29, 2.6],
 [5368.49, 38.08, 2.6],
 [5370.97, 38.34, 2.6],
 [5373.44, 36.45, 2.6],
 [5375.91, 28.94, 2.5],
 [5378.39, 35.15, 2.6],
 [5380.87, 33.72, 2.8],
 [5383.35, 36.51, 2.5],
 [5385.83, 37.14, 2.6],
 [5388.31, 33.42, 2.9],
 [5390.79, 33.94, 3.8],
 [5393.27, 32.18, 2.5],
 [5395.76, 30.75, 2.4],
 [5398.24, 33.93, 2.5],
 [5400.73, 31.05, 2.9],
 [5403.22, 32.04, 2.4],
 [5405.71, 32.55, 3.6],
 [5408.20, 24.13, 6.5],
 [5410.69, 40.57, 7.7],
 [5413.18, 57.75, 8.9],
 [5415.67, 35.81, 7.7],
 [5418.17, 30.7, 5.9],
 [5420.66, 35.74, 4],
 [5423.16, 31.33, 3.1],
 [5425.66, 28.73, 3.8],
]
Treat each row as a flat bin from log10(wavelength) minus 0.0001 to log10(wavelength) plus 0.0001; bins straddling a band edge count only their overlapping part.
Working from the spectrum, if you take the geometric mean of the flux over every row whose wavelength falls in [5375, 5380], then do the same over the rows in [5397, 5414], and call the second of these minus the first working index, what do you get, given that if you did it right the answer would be 3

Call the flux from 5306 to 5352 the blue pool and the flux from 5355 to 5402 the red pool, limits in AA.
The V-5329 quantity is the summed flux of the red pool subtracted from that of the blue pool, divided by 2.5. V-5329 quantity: -7.1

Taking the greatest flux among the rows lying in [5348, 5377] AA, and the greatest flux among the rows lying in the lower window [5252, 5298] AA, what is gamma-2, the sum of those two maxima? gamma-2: 77.2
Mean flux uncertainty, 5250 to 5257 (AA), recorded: 2.43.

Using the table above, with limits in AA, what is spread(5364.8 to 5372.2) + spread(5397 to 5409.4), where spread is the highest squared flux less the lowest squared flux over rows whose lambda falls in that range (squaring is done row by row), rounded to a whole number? 722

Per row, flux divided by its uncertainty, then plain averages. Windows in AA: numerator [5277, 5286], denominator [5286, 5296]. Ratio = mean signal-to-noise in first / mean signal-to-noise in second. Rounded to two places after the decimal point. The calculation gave 1.06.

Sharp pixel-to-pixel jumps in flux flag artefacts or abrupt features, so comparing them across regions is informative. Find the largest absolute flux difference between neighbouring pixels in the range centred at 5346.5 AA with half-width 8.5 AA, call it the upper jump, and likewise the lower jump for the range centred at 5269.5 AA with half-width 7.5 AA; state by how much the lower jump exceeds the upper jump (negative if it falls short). -0.7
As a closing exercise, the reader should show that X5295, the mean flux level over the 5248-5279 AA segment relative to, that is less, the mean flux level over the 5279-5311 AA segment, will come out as -2.6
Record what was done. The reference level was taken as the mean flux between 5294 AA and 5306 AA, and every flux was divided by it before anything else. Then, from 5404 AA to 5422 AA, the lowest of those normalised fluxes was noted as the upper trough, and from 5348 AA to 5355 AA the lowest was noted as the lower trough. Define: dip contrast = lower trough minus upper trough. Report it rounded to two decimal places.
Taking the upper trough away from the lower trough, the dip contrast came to 0.21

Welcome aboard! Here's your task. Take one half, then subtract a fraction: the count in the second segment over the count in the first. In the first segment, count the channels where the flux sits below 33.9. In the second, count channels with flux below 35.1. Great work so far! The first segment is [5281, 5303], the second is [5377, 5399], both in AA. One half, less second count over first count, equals -5.5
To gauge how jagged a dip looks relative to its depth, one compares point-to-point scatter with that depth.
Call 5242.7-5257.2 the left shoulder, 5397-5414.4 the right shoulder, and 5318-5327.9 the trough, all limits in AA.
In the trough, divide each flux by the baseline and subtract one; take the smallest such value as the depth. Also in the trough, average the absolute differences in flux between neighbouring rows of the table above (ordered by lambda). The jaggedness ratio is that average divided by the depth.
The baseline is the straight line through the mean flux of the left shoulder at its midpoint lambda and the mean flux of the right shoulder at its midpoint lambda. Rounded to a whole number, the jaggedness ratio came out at -21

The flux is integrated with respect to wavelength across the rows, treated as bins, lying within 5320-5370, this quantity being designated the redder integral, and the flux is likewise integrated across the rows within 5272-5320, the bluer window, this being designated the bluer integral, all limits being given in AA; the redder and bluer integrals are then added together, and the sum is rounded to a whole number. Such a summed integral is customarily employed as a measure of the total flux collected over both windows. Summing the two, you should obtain 3331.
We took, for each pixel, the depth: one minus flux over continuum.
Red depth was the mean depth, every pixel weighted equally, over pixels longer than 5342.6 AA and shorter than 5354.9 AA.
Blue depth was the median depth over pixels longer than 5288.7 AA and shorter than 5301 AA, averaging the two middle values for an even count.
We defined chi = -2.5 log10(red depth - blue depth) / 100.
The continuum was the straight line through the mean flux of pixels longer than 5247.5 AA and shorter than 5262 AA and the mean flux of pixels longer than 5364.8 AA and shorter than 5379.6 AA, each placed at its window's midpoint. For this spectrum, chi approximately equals 0.021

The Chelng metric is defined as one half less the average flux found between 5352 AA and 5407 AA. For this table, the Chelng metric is -33.4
